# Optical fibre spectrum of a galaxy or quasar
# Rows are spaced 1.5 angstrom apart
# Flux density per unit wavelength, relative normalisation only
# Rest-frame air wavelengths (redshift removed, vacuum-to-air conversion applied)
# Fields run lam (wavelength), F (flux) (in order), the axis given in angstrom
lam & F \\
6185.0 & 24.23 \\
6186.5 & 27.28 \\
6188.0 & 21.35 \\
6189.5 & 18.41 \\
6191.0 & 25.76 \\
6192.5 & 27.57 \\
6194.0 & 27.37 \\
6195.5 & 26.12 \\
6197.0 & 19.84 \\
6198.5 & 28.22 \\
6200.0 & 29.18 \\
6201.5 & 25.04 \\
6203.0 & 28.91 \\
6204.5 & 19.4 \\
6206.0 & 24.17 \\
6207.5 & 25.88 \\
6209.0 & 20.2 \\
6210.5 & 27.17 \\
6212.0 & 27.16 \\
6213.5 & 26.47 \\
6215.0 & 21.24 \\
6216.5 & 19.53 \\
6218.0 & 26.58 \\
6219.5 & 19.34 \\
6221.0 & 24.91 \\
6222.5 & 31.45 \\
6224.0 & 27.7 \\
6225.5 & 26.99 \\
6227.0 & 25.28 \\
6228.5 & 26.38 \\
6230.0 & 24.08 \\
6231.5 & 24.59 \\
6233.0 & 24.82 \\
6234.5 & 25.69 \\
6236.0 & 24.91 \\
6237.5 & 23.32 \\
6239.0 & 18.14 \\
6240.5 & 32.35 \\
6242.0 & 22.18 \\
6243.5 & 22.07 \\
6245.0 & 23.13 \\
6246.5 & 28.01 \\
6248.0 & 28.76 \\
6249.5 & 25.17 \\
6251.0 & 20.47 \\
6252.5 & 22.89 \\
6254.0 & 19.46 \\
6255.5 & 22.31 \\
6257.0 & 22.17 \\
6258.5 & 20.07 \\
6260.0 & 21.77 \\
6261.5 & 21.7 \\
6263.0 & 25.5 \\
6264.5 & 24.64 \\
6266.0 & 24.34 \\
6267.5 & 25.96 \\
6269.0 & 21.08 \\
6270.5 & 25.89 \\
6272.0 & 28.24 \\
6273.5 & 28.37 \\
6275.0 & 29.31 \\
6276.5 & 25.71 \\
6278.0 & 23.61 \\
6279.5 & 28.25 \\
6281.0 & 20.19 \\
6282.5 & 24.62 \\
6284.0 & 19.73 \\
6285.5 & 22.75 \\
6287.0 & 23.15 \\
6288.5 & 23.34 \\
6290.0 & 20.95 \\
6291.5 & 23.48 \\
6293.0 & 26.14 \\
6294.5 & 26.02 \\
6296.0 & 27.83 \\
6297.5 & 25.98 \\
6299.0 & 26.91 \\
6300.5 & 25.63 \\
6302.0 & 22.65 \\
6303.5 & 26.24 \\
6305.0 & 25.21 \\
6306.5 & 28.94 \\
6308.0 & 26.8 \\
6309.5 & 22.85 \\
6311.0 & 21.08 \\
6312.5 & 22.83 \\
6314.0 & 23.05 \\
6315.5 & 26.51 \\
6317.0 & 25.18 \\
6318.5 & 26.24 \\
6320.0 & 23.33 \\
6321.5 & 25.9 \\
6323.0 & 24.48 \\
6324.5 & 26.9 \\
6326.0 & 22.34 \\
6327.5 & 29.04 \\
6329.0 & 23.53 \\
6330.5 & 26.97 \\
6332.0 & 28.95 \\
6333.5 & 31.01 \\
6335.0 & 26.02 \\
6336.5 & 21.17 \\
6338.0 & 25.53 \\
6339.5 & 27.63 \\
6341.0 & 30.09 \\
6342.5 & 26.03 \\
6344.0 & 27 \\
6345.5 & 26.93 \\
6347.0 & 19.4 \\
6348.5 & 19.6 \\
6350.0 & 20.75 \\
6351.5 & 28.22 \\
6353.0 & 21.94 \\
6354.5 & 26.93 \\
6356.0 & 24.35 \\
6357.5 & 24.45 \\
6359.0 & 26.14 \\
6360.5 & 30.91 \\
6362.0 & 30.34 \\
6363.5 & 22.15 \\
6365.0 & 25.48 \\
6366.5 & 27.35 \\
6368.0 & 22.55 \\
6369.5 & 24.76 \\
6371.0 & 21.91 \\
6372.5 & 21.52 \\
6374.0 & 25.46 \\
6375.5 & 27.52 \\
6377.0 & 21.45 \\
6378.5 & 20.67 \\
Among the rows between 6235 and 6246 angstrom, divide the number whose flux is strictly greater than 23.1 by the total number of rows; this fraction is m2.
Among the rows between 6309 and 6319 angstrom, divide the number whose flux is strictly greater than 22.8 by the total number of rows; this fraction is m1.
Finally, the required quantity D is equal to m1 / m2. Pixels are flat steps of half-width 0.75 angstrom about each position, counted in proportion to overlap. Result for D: 1.5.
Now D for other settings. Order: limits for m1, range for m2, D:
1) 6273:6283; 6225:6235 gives 0.9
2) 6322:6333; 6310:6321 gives 1.5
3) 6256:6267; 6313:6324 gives 0.5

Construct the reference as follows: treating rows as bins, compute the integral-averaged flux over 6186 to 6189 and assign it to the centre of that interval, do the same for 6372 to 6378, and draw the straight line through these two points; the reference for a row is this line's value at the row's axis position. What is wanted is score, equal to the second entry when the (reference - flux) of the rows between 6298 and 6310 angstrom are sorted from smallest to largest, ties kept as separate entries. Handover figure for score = -3.1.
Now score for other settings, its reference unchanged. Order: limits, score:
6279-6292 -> -0.9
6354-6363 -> -6.4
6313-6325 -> -2.7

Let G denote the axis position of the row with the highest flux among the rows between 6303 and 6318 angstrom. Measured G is 6306.5 angstrom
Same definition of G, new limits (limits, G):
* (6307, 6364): 6333.5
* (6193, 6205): 6200.0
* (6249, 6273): 6272.0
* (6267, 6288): 6275.0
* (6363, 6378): 6375.5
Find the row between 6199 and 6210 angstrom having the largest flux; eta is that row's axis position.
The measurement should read 6200.0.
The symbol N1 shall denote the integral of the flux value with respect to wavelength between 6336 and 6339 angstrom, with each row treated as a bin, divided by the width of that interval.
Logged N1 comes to 23.9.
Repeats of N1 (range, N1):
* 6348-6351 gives 20.9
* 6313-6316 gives 24.5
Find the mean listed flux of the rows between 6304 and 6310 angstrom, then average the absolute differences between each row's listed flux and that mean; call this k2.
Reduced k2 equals 1.9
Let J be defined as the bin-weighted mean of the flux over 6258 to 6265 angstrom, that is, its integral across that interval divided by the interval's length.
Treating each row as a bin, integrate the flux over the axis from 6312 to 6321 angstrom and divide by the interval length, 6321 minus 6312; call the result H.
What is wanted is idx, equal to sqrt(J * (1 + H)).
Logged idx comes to 24.1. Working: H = 24.6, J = 22.8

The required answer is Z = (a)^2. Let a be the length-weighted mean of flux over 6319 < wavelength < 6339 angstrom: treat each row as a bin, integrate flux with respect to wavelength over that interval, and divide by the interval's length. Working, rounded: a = 25.8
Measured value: 666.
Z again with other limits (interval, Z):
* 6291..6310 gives 666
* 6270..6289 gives 618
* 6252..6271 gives 523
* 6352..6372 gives 641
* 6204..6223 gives 580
